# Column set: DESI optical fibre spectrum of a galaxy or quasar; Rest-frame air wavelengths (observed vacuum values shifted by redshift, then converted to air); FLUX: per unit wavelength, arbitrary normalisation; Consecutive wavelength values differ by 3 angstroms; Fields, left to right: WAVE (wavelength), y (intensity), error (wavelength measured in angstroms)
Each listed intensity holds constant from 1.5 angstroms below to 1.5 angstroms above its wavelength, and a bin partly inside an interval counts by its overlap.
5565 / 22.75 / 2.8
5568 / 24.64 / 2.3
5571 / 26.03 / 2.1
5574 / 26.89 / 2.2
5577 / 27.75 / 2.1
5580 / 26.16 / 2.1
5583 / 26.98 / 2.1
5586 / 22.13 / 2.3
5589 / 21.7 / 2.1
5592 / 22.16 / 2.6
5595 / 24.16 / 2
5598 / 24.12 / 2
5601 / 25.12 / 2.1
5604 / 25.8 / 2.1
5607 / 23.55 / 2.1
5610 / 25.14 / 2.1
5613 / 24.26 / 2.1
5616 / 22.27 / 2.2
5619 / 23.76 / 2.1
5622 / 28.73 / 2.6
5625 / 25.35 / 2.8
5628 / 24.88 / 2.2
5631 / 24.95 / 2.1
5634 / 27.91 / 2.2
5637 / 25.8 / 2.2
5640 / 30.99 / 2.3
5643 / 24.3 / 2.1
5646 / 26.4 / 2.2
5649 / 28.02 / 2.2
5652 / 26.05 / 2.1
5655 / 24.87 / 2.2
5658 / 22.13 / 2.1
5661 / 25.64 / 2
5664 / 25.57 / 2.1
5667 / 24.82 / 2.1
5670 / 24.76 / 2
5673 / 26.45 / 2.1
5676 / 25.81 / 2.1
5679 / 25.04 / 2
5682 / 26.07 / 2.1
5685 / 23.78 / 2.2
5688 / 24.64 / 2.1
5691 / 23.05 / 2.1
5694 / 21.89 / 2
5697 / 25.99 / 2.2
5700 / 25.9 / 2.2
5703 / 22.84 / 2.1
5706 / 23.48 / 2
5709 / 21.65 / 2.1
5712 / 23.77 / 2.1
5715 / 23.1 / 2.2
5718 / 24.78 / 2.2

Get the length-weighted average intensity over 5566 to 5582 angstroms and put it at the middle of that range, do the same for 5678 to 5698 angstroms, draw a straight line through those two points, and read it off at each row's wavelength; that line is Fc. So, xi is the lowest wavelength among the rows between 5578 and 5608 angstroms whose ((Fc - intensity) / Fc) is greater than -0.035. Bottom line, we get 5580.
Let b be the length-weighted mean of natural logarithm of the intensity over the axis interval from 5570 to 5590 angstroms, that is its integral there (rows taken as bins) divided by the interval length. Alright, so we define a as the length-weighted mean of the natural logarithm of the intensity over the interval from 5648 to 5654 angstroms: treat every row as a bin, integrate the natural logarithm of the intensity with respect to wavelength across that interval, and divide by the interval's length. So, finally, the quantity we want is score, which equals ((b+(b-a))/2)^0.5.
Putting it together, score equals 1.26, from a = 3.29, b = 3.23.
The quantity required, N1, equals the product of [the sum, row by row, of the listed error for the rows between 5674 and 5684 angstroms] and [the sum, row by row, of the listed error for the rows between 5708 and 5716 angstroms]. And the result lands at 39.7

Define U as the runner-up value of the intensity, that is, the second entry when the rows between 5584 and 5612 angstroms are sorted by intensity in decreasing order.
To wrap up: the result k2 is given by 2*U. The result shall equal 50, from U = 25.14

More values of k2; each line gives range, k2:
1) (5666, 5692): 52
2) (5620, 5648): 57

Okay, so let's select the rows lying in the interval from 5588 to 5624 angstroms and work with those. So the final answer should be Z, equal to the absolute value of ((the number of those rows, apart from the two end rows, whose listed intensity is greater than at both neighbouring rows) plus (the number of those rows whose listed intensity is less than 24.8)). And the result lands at 11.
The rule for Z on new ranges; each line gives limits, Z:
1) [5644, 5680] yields 5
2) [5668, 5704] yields 10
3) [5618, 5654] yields 6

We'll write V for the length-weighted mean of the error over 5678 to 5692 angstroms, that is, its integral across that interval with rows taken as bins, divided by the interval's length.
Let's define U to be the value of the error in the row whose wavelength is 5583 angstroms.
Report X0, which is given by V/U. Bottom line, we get 1.00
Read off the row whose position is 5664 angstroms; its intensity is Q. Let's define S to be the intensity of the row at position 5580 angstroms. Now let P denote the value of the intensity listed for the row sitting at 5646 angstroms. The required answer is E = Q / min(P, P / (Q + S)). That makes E 50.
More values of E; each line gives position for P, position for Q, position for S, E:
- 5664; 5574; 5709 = 51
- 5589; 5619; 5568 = 53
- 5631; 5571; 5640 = 59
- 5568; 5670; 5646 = 51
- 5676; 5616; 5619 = 40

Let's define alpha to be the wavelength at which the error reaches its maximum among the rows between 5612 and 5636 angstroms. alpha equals 5625 angstroms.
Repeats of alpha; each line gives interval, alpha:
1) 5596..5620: 5616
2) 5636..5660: 5640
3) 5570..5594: 5592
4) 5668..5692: 5685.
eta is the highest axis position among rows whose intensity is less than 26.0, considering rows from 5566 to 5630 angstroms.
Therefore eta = 5628 angstroms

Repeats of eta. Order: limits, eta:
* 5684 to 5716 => 5715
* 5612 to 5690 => 5688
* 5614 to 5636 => 5631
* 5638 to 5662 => 5661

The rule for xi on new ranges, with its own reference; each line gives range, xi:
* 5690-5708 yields 5691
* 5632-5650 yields 5637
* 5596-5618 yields 5598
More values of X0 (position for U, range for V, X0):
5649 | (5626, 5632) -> 1.00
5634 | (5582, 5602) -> 0.99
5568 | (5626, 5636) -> 0.96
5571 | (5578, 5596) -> 1.05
